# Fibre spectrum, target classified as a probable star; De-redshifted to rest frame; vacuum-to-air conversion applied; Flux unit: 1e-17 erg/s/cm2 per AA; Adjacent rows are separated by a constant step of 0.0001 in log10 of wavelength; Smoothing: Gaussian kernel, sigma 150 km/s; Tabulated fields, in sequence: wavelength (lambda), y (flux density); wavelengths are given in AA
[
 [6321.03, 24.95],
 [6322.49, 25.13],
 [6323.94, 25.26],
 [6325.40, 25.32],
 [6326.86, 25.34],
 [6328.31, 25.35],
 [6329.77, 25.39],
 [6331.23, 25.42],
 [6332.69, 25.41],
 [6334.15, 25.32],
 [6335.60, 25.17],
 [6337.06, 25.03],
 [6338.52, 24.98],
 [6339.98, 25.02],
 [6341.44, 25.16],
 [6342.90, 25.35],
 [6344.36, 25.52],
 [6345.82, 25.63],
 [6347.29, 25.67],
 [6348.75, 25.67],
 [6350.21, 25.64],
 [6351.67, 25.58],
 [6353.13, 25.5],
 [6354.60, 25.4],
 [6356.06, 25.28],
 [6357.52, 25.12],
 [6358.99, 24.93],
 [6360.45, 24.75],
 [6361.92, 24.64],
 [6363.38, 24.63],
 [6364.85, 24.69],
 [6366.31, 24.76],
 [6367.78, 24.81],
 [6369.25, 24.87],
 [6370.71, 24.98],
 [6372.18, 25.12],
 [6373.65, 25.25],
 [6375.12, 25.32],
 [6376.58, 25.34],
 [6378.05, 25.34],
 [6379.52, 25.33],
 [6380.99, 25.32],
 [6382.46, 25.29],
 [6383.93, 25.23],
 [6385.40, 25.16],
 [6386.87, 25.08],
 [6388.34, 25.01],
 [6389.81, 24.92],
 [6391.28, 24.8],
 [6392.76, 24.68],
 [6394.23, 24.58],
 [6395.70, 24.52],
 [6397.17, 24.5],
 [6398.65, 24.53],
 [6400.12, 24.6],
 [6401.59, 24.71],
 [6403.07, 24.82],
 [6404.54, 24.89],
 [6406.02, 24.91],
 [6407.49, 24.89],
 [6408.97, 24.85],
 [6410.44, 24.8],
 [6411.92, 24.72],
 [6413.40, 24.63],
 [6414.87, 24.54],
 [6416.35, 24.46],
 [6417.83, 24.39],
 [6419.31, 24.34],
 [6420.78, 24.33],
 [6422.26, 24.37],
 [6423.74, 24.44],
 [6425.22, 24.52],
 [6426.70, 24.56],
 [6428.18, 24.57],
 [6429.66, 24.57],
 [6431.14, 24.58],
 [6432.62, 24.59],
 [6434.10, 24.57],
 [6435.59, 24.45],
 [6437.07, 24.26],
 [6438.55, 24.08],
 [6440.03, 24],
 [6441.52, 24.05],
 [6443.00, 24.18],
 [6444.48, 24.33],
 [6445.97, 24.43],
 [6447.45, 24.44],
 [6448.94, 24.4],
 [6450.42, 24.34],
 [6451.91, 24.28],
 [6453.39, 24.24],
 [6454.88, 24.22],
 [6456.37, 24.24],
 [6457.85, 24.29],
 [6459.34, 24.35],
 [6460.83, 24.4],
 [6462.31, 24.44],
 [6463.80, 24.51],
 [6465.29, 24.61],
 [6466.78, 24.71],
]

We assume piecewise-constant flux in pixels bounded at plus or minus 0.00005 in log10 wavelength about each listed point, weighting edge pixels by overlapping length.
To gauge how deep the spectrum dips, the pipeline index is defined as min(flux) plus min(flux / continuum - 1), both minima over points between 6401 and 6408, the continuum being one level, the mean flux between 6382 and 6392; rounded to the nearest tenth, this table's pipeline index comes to 24.7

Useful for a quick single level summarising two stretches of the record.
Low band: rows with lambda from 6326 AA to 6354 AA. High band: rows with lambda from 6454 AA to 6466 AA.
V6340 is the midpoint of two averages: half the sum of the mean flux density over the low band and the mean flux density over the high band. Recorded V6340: 24.9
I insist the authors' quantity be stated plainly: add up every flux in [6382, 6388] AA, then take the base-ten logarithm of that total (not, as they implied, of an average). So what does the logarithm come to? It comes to 2.00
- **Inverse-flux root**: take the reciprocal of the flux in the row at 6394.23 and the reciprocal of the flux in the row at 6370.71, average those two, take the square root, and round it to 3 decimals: 0.201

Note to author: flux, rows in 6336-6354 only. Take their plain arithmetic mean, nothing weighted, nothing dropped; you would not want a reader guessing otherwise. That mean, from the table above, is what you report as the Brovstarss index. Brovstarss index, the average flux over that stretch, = 25.4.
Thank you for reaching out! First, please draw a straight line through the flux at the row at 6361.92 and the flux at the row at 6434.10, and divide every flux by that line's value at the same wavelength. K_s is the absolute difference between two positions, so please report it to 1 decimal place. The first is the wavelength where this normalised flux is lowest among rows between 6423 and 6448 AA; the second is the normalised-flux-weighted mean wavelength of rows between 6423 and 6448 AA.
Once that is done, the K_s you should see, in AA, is 4.5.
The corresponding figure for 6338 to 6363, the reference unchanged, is 11.7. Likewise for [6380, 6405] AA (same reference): 4.5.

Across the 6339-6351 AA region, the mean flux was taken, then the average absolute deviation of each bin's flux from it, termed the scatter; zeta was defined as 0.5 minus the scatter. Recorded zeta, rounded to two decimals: 0.29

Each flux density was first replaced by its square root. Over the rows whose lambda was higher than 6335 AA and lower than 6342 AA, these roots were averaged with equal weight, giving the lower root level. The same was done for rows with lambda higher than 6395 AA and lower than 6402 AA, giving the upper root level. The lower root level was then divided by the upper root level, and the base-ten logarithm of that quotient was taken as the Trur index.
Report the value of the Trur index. 0.004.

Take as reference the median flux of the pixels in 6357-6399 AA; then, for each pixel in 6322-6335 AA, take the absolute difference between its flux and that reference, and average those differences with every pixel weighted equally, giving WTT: 0.40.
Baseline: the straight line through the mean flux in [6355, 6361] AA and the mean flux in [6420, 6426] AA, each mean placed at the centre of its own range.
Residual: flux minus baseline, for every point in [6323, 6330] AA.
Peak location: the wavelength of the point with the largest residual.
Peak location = 6329.77 AA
